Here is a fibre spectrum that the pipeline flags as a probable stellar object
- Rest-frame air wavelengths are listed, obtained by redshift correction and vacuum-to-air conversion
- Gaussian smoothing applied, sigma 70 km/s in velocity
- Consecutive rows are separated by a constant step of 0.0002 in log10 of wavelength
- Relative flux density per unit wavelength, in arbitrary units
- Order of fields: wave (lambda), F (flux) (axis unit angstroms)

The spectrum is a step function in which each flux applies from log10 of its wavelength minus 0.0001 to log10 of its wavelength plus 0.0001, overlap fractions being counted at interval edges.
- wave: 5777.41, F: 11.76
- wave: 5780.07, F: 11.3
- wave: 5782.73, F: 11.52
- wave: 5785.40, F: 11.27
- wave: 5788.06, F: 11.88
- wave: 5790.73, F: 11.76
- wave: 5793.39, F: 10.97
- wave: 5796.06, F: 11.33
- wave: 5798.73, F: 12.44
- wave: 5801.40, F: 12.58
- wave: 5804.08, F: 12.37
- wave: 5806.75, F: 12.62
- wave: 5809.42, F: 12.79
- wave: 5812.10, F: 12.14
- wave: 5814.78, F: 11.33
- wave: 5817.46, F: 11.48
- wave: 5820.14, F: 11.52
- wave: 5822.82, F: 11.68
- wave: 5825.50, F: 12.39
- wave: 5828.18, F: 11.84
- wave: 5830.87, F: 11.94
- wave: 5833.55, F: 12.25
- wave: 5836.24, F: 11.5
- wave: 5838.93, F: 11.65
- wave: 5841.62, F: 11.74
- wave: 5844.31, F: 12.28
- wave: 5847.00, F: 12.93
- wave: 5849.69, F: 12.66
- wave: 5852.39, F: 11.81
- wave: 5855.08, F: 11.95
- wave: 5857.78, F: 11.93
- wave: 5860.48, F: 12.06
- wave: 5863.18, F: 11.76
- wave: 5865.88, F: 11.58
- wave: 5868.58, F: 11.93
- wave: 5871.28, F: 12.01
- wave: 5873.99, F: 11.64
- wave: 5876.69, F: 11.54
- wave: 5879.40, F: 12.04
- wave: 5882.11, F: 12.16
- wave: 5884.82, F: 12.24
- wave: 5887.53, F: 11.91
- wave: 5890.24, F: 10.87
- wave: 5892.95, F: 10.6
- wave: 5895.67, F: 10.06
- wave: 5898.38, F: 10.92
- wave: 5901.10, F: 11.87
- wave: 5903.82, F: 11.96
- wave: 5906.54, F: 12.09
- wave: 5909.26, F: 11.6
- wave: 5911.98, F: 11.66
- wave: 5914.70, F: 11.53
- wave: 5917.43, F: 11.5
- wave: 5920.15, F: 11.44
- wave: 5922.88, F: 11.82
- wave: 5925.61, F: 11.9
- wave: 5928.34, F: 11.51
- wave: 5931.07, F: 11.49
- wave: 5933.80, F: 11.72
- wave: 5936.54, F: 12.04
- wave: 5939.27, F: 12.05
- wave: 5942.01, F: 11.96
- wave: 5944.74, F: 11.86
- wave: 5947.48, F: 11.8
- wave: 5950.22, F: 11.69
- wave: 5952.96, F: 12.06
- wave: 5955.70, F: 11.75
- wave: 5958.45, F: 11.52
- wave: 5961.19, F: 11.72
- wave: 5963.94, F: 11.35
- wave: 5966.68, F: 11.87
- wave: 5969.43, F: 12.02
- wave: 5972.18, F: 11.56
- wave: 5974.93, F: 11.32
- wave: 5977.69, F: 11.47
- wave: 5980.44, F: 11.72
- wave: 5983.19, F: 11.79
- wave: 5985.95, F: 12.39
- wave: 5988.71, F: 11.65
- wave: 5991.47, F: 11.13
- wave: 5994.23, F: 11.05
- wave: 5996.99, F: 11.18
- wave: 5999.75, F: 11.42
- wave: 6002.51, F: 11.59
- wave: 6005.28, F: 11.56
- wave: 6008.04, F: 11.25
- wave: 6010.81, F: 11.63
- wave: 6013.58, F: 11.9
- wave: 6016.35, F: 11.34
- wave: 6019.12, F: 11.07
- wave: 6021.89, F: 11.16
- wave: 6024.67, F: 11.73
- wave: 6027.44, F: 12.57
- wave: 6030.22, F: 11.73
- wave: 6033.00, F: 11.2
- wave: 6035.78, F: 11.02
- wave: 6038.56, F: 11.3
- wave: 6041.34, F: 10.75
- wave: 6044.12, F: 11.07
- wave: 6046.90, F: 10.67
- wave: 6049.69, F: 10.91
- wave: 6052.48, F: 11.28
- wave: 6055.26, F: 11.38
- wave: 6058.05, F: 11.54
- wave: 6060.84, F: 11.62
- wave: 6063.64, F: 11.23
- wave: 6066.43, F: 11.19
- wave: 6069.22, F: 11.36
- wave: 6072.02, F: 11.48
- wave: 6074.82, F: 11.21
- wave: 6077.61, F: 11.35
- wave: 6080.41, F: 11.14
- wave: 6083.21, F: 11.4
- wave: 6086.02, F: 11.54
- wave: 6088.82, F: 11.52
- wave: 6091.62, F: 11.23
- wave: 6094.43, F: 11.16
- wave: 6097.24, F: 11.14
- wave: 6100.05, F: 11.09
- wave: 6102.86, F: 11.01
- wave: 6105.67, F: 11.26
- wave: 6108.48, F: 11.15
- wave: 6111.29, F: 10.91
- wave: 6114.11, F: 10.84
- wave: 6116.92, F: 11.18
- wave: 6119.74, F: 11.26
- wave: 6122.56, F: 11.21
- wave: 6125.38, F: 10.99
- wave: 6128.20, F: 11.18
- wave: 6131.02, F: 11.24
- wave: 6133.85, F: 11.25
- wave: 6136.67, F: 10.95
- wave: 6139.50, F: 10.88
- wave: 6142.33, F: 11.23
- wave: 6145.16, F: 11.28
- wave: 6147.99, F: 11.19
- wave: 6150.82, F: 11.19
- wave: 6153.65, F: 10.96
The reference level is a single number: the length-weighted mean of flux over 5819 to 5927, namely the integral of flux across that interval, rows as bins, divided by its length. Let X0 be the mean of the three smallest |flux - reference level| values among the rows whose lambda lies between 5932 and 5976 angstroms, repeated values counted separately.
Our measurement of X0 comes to 0.03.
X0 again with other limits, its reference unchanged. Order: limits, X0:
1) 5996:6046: 0.07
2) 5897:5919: 0.13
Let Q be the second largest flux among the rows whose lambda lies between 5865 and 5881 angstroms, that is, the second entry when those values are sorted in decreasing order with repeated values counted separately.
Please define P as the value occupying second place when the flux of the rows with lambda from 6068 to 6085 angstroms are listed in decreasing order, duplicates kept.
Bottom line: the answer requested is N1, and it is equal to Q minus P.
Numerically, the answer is 0.6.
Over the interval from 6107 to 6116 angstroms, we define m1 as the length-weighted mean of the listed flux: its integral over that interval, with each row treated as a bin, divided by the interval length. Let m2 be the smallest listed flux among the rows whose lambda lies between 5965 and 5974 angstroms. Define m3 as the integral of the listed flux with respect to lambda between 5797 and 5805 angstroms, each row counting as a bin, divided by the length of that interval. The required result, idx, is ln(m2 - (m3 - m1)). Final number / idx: 2.32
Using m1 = 11.0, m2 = 11.56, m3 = 12.4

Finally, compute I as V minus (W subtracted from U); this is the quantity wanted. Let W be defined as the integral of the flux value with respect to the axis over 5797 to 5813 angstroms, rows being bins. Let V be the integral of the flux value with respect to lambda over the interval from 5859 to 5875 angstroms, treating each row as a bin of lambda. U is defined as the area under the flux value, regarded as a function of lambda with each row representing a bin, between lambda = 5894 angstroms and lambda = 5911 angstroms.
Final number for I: 195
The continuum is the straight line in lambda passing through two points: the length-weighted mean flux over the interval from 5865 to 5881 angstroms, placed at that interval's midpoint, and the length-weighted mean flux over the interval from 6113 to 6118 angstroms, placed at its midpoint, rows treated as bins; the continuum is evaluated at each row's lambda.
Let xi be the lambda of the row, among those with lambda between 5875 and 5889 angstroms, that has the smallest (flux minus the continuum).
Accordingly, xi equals 5876.69 angstroms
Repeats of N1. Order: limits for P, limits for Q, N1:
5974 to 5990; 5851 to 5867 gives 0.2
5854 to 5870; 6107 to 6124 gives -0.7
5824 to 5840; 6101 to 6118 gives -1.1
